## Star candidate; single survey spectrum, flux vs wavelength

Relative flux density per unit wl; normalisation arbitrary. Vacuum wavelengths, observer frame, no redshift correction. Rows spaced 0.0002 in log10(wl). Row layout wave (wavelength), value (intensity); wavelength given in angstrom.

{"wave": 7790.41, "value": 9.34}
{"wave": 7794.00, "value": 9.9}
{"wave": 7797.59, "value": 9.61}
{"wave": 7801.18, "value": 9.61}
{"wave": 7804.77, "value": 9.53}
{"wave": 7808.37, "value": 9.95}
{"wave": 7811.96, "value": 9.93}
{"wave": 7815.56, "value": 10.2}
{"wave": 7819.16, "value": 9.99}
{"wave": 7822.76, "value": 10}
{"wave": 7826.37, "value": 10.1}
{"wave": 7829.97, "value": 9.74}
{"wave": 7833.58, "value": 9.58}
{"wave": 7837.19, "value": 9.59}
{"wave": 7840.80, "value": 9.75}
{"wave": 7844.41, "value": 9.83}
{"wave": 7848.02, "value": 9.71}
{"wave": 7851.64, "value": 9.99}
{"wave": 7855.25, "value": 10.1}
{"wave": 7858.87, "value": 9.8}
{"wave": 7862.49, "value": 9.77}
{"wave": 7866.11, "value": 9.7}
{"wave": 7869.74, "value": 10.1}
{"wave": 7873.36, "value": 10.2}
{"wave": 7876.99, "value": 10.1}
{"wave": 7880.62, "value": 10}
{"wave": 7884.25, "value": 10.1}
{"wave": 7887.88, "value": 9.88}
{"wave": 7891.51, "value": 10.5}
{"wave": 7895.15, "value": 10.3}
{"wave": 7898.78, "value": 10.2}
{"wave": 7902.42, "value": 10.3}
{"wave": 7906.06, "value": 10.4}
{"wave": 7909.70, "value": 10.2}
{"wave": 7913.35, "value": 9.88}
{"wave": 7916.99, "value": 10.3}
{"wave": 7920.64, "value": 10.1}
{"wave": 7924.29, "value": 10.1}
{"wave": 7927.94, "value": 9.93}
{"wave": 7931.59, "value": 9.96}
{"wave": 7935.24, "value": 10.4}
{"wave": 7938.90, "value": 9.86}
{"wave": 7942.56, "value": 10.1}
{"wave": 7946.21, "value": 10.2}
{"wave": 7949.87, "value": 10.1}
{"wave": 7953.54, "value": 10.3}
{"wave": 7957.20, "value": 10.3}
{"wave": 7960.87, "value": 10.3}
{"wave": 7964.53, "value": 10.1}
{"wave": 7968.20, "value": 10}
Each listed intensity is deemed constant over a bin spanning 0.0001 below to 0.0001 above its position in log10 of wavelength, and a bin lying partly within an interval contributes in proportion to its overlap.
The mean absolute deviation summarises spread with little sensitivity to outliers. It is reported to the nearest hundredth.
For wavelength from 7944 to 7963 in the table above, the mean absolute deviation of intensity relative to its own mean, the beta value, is 0.07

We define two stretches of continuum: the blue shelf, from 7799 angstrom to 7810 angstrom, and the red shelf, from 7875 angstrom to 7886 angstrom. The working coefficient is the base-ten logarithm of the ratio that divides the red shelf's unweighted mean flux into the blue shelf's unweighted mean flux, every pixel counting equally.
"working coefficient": -0.016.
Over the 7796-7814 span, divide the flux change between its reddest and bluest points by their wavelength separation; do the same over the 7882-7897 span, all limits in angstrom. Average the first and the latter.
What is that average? 0.020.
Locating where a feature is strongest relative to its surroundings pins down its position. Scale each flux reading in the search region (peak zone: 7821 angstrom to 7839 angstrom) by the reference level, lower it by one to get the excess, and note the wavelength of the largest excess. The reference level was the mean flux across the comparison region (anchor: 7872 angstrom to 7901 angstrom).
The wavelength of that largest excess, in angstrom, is 7826.37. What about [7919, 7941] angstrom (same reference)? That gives 7935.24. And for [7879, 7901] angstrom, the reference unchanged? 7891.51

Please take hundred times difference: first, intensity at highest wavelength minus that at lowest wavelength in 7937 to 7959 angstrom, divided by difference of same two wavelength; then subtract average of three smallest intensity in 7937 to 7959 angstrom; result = -1000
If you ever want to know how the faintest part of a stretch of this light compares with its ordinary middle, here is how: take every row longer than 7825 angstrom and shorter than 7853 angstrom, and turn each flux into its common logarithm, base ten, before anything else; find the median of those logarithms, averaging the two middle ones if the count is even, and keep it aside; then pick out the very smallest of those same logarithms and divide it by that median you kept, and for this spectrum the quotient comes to 0.992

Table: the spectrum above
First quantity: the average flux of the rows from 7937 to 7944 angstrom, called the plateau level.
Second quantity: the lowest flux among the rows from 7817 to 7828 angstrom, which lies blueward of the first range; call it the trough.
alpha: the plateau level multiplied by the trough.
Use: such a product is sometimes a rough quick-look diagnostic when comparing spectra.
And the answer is 100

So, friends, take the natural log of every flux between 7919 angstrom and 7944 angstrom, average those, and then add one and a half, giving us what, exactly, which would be 3.81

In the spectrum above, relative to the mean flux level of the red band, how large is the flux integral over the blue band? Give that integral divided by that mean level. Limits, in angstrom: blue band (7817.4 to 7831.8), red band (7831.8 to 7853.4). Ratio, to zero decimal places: 15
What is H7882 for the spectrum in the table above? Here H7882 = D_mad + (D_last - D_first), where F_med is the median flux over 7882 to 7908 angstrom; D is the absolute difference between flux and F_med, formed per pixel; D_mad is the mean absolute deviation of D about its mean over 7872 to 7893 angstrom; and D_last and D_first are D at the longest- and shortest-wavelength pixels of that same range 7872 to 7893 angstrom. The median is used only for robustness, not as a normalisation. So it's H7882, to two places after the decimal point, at 0.18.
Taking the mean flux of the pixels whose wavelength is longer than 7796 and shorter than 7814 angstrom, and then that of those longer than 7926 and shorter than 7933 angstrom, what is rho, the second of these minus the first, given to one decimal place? 0.2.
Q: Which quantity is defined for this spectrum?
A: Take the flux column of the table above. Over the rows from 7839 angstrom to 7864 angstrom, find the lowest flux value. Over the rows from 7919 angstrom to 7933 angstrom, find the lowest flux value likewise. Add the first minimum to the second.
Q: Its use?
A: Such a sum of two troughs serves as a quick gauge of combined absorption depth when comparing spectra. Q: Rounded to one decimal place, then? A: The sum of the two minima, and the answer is 19.6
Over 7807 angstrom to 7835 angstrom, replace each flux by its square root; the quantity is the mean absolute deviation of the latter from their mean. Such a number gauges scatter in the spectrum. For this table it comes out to 0.0222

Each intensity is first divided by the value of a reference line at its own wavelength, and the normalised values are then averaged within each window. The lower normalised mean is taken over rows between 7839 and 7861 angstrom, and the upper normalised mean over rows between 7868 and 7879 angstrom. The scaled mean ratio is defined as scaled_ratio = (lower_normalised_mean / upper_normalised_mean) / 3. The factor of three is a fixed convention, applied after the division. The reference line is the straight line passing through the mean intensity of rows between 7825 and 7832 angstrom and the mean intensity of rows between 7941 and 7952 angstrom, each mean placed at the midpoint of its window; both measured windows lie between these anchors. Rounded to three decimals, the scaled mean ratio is 0.326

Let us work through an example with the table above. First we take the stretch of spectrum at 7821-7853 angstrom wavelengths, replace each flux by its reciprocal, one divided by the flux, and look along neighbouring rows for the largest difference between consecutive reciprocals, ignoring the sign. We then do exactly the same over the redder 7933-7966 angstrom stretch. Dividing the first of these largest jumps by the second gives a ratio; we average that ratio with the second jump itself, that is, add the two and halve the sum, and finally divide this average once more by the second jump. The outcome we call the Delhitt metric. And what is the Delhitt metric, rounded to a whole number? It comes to 66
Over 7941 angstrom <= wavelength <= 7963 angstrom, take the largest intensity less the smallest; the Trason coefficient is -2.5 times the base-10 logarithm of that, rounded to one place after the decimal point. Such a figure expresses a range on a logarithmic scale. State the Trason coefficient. 1.7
